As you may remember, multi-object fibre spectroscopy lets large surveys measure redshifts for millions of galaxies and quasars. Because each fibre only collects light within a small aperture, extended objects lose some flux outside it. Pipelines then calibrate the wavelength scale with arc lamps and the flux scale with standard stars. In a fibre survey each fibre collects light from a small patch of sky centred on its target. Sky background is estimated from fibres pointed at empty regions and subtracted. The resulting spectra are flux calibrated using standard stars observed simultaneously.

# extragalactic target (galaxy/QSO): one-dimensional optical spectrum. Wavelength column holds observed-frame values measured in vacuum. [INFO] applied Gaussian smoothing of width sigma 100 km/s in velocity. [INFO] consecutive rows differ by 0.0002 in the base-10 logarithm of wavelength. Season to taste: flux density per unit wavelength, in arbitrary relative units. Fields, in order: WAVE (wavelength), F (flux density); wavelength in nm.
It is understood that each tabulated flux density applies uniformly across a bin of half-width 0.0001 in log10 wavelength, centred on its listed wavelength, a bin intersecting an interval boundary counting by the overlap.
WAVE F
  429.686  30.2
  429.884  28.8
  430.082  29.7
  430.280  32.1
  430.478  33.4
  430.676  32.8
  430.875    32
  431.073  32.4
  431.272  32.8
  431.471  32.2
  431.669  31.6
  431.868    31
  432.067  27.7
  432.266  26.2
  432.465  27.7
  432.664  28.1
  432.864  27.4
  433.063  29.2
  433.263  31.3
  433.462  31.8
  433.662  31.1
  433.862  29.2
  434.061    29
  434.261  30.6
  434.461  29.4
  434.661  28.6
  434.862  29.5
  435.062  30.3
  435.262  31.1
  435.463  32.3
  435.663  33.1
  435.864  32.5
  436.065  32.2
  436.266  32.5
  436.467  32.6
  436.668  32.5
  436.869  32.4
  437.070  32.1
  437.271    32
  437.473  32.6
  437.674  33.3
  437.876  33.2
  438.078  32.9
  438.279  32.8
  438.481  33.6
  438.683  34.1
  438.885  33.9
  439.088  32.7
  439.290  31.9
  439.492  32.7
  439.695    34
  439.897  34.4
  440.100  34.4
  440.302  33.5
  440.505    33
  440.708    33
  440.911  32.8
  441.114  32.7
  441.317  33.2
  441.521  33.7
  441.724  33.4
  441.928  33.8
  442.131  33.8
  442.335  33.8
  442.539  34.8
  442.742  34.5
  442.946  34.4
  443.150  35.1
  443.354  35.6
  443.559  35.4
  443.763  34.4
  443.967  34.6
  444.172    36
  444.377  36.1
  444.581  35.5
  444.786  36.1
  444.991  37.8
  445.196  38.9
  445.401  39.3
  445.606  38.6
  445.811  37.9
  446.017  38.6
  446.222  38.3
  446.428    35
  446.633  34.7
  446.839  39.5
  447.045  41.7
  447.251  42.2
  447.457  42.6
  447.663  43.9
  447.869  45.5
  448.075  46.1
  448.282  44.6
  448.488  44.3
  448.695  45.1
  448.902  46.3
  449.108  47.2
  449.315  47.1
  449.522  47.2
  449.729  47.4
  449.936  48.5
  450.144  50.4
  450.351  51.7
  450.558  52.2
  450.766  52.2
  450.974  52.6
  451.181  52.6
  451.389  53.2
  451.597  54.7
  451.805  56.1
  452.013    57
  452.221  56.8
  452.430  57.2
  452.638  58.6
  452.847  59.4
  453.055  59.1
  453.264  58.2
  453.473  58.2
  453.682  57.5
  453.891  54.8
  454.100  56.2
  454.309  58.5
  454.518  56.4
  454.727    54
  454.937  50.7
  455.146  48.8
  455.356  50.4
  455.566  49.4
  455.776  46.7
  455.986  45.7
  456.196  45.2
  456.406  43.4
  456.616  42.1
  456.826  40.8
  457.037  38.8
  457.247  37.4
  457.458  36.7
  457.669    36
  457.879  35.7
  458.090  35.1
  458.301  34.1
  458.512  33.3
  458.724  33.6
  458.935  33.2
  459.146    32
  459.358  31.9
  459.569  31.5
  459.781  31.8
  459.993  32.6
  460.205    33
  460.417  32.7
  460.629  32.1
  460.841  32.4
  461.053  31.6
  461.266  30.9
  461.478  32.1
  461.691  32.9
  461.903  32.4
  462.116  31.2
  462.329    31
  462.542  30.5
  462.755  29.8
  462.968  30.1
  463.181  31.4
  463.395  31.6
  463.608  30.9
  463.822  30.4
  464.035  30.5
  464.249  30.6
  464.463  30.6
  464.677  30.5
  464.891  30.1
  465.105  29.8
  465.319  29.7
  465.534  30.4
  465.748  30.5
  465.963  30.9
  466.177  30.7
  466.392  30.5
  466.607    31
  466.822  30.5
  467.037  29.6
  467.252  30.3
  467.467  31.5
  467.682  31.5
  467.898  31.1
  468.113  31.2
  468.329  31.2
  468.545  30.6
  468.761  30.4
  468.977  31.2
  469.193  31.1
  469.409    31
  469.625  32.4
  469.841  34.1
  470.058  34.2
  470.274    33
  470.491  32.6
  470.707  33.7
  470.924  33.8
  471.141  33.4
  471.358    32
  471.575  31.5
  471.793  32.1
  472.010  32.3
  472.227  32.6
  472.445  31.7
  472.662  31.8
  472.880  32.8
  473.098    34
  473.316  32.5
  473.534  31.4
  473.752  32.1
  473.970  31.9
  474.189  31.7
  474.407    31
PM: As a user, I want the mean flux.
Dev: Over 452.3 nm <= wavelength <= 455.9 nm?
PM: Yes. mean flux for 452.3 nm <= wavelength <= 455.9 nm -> 54.9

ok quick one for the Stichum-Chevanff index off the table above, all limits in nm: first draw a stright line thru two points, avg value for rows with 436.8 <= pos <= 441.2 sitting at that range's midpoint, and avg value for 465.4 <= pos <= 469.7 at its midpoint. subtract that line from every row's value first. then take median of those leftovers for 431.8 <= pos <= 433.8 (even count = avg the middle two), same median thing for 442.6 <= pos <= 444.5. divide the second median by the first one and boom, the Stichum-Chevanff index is -0.47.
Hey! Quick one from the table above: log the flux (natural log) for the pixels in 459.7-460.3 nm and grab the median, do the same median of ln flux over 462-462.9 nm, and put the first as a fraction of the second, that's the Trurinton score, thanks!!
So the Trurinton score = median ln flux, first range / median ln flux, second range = 1.02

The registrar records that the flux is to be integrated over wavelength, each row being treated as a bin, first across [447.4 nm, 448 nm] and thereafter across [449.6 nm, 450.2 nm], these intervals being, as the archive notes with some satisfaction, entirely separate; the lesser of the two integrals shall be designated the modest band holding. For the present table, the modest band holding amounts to 27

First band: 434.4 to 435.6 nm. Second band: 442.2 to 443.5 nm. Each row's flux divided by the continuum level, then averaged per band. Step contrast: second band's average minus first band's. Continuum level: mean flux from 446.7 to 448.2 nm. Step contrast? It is 0.10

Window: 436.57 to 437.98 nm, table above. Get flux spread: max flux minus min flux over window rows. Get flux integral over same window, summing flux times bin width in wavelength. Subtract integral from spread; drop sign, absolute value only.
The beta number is 44.6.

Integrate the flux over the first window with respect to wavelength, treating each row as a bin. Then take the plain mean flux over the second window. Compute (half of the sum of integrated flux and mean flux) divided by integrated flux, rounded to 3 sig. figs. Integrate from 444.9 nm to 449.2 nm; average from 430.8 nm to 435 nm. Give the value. 0.584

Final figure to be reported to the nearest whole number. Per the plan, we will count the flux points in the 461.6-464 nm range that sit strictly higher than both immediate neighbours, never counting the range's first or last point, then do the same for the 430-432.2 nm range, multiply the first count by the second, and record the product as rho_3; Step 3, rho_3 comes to 2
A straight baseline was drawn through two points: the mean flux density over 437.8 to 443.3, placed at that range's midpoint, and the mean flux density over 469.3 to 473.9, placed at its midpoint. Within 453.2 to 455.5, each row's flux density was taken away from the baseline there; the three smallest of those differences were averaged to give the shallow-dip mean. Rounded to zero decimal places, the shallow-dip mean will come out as -25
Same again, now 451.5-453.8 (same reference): -26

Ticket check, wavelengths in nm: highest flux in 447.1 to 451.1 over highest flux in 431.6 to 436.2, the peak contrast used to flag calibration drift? 1.59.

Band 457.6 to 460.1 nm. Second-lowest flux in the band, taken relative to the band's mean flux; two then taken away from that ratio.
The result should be -1.05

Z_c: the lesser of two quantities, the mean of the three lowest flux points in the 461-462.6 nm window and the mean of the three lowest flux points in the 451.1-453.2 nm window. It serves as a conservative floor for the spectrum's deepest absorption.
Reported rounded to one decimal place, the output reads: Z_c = 30.8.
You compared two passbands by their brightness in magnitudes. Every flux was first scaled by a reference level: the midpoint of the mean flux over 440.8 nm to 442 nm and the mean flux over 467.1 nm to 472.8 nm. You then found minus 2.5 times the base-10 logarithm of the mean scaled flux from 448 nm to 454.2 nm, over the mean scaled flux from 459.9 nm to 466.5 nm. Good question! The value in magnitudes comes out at -0.57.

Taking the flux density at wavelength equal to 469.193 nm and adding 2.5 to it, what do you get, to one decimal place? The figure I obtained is 33.6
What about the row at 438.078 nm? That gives 35.4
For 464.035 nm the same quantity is 33.0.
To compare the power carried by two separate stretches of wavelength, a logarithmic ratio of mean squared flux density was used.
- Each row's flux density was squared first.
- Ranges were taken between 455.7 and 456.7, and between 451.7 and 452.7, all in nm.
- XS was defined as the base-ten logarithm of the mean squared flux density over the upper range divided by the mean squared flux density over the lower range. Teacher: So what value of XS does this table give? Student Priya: -0.21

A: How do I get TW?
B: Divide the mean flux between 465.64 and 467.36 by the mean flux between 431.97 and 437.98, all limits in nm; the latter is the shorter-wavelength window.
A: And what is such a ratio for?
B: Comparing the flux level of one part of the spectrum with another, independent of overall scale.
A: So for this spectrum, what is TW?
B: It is 1.0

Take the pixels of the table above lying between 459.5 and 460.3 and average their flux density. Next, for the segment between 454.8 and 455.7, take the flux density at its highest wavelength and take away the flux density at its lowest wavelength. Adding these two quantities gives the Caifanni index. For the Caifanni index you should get 30.9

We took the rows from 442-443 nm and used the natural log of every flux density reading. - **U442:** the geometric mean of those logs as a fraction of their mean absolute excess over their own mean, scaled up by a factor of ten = 3284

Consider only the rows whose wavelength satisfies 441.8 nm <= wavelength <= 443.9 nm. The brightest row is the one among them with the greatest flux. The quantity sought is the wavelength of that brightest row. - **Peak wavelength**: 443.354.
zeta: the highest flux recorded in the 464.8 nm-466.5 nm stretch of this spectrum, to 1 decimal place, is 30.9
